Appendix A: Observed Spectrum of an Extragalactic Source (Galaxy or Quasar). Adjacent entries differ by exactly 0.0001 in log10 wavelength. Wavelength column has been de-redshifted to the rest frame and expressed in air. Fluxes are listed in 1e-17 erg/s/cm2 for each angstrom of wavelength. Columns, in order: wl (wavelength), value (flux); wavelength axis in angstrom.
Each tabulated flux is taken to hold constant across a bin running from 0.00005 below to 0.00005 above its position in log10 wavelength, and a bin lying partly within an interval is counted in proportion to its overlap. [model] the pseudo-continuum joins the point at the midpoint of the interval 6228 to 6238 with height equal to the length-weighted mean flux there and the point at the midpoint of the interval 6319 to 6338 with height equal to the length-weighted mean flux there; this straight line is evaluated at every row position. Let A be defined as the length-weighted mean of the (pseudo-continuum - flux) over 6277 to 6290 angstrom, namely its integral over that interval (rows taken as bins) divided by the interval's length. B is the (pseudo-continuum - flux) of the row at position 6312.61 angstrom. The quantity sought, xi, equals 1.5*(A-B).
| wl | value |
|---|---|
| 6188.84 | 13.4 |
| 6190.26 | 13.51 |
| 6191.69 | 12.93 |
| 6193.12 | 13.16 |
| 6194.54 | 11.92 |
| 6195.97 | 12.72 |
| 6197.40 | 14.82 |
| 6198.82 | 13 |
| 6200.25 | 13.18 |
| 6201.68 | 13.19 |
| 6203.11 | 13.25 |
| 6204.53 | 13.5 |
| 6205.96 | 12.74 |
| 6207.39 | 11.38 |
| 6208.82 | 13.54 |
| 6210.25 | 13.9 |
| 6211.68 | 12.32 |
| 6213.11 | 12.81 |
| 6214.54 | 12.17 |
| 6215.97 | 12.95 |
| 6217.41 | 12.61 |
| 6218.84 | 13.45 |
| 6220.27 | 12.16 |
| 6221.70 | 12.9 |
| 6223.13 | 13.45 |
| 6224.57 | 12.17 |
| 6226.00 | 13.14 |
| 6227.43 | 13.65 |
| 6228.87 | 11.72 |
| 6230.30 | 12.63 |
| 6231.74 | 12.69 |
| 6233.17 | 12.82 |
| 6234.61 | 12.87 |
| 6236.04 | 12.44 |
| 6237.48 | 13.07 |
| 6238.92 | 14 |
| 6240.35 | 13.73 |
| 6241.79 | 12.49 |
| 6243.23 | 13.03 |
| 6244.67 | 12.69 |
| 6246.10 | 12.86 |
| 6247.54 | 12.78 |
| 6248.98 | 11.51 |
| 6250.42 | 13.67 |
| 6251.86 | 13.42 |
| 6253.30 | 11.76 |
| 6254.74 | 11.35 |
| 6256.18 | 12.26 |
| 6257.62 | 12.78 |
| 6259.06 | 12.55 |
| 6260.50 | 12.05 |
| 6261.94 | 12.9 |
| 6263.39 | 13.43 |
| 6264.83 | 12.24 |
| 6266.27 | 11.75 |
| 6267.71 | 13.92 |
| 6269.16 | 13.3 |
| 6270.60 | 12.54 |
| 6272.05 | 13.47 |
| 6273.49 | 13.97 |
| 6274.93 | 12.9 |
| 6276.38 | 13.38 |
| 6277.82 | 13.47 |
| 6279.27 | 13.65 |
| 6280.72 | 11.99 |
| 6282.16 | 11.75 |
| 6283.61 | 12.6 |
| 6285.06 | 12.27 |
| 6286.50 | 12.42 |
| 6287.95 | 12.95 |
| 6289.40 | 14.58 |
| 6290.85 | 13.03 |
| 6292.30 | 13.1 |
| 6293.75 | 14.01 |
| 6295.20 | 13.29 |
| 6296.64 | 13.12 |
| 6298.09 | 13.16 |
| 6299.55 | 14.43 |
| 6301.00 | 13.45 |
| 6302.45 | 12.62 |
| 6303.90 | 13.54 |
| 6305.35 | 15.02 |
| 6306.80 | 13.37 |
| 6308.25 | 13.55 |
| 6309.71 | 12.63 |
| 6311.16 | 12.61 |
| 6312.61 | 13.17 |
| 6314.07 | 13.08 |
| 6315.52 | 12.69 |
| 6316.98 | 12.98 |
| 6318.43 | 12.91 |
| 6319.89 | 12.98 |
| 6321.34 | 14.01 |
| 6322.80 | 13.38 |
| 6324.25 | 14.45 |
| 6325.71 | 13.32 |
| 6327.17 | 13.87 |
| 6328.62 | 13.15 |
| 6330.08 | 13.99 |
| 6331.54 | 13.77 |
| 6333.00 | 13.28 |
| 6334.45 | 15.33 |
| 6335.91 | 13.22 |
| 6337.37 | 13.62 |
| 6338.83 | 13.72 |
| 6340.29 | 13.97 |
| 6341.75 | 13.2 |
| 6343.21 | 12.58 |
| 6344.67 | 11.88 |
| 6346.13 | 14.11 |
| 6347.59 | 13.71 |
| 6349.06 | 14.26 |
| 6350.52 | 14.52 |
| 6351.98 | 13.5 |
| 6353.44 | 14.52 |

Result 0.0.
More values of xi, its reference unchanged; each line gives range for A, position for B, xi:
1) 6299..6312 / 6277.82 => 0.5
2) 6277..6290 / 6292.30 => 0.2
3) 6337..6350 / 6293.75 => 1.7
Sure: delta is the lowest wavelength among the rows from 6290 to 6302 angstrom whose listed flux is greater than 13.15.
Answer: 6293.75 angstrom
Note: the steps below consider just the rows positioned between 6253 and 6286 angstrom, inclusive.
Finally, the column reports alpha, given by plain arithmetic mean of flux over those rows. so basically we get 12.7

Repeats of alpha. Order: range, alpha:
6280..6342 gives 13.3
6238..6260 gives 12.7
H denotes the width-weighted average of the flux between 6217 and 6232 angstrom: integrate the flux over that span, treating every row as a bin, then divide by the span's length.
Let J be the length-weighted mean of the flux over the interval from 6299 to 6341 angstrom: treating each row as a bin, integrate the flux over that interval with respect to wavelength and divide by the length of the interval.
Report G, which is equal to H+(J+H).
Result 39.1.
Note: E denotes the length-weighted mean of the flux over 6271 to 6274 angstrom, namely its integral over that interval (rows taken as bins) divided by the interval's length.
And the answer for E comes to 13.6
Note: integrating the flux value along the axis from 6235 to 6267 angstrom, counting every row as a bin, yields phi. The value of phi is 406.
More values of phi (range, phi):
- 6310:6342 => 431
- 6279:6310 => 409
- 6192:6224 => 415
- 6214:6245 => 399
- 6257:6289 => 411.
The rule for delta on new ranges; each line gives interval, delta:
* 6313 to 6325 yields 6321.34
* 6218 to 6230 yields 6218.84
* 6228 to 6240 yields 6238.92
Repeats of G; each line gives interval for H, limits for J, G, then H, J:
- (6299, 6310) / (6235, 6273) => 40.0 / 13.6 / 12.8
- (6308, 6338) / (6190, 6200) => 40.0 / 13.4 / 13.1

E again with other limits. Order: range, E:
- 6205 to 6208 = 12.2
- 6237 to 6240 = 13.6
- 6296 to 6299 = 13.2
